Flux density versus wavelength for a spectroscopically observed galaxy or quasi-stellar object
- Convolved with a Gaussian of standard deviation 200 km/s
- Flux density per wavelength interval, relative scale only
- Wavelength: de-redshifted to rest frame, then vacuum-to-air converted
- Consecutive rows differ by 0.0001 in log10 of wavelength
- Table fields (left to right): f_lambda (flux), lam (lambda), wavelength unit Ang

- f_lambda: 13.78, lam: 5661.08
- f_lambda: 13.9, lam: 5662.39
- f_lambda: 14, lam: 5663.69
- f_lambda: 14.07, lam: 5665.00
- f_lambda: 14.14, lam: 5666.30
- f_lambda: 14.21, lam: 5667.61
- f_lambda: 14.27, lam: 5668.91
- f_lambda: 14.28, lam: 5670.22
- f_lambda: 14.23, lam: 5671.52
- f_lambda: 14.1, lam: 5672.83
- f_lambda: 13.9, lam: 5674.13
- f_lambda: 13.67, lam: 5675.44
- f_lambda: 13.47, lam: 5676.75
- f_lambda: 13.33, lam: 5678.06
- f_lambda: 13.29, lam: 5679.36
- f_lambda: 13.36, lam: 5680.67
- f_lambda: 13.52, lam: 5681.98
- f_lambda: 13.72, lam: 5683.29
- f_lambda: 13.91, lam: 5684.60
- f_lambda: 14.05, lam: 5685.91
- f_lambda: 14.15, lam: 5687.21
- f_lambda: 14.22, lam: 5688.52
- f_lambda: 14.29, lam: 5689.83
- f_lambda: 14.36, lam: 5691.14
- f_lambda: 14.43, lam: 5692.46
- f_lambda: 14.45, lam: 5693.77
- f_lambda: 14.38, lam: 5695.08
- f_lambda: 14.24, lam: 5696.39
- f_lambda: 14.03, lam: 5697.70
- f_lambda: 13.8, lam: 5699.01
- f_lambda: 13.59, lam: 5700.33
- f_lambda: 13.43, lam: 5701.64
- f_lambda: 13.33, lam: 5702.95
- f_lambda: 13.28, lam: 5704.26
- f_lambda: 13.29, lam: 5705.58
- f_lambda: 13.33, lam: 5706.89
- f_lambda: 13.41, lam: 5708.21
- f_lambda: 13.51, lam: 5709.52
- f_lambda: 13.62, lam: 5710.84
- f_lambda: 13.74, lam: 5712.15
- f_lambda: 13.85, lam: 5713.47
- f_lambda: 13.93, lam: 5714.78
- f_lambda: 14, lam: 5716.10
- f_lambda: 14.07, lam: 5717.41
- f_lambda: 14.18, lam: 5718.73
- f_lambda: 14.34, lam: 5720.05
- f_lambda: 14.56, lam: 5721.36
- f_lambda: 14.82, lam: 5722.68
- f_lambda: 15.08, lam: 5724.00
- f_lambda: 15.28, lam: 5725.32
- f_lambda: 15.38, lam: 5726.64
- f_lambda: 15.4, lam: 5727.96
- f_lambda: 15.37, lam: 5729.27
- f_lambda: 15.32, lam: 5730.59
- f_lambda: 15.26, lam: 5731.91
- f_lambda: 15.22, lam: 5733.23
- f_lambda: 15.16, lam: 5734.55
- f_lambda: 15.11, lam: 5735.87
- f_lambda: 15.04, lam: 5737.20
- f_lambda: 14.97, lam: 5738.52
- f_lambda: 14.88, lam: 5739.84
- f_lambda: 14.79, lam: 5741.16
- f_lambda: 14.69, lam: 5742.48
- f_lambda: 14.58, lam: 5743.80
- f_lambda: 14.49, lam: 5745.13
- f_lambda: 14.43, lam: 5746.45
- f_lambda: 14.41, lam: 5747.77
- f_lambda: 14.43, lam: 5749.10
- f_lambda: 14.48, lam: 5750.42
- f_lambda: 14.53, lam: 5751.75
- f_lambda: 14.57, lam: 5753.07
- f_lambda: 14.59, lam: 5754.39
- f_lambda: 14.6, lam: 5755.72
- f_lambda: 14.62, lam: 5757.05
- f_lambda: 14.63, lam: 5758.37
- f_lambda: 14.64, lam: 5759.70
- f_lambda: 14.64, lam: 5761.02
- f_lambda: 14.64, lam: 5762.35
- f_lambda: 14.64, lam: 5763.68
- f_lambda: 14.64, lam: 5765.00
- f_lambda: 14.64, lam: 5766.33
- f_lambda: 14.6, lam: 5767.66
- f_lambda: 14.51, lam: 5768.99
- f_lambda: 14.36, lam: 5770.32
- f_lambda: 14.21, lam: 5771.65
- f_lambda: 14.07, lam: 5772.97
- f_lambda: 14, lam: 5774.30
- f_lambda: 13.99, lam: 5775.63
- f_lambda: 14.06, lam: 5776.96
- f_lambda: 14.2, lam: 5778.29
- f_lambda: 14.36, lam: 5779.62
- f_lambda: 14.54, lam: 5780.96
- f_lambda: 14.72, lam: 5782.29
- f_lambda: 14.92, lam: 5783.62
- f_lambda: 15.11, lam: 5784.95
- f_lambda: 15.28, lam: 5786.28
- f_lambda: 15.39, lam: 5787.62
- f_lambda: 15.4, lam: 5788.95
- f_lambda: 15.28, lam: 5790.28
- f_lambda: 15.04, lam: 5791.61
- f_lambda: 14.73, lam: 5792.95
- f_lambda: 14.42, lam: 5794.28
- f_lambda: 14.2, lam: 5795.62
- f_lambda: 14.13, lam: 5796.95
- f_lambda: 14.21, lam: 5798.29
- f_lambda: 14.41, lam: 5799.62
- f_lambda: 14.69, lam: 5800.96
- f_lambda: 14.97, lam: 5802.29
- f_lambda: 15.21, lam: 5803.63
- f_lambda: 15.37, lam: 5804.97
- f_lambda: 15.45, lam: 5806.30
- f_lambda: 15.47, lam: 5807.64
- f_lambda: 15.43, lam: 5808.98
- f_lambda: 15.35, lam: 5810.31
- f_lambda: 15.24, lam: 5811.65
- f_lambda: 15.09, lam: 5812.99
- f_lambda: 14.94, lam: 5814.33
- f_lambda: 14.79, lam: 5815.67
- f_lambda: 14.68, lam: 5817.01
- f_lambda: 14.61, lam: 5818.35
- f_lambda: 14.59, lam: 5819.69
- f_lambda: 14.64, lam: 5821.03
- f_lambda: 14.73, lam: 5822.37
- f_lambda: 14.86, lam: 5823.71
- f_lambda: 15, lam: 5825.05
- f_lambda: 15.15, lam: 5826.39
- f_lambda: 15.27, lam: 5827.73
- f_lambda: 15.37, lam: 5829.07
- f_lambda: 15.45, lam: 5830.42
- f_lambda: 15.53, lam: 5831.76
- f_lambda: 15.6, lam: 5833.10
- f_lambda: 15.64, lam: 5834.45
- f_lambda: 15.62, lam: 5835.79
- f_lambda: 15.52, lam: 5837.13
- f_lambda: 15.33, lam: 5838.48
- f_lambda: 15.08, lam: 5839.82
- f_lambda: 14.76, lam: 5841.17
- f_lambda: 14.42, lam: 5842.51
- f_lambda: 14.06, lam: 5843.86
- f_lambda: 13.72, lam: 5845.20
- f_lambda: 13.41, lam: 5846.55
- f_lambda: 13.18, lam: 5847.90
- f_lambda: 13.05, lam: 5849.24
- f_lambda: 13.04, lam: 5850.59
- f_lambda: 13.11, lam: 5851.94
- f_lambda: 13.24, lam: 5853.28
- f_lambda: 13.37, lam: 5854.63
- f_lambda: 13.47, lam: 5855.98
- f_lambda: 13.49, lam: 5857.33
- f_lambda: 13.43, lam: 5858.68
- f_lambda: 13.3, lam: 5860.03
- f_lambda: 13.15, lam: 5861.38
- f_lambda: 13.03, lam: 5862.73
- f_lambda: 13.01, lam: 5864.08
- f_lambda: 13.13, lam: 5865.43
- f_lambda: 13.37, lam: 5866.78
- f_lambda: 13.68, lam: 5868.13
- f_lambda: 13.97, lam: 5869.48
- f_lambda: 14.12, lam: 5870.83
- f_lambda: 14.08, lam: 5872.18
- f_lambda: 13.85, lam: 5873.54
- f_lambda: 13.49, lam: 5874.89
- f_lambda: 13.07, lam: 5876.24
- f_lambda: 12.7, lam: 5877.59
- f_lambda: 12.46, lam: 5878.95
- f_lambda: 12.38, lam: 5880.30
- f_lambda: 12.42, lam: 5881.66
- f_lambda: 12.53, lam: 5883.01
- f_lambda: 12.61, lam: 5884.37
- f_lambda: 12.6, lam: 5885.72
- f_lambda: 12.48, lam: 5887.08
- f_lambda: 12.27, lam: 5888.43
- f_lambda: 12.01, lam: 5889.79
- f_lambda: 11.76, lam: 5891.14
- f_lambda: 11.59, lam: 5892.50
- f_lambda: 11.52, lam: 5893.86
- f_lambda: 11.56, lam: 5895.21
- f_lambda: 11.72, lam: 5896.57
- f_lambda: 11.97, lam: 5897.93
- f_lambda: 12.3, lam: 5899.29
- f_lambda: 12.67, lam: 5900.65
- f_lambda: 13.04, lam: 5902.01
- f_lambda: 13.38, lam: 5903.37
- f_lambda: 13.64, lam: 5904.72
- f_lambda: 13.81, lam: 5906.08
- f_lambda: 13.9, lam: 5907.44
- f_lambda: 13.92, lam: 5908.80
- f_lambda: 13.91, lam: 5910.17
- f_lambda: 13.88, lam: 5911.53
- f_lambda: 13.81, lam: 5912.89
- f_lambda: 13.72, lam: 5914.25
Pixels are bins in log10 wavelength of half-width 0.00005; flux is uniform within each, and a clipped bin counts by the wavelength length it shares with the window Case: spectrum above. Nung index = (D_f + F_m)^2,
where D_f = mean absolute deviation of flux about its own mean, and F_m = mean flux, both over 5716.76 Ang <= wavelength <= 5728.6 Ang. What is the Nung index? 232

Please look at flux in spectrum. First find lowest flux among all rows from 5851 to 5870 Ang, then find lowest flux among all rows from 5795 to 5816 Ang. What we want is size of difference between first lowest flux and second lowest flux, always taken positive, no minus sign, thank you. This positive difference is 1.1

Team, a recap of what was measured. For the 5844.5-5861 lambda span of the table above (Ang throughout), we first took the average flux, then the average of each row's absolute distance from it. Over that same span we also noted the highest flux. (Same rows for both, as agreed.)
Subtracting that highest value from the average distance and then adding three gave -10.6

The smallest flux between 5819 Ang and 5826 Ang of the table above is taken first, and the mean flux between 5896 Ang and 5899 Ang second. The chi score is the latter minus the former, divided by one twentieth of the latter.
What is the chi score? -5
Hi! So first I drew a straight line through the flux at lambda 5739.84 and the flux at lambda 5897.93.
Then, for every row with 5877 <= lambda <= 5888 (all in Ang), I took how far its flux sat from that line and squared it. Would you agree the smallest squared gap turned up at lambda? 5880.30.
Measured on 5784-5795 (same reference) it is 5794.28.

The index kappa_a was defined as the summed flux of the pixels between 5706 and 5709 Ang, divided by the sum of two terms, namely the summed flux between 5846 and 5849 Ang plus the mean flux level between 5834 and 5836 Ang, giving 0.633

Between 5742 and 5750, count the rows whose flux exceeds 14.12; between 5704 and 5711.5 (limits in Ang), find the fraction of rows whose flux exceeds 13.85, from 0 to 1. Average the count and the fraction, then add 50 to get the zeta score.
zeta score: 53.0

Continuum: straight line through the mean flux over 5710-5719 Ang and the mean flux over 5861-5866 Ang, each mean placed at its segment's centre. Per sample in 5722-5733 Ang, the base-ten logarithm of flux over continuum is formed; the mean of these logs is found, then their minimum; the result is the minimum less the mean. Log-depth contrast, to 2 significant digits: -0.013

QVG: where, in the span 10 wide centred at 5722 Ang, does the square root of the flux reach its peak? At 5726.64 Ang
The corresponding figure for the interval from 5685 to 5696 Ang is 5693.77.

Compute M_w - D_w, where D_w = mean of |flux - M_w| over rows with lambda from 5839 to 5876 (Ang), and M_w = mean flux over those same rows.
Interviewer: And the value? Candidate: 13.16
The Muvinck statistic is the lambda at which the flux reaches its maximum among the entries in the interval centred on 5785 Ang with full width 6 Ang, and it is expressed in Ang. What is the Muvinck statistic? 5787.62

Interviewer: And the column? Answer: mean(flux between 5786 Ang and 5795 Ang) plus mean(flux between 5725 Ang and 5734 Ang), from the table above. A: 30.4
